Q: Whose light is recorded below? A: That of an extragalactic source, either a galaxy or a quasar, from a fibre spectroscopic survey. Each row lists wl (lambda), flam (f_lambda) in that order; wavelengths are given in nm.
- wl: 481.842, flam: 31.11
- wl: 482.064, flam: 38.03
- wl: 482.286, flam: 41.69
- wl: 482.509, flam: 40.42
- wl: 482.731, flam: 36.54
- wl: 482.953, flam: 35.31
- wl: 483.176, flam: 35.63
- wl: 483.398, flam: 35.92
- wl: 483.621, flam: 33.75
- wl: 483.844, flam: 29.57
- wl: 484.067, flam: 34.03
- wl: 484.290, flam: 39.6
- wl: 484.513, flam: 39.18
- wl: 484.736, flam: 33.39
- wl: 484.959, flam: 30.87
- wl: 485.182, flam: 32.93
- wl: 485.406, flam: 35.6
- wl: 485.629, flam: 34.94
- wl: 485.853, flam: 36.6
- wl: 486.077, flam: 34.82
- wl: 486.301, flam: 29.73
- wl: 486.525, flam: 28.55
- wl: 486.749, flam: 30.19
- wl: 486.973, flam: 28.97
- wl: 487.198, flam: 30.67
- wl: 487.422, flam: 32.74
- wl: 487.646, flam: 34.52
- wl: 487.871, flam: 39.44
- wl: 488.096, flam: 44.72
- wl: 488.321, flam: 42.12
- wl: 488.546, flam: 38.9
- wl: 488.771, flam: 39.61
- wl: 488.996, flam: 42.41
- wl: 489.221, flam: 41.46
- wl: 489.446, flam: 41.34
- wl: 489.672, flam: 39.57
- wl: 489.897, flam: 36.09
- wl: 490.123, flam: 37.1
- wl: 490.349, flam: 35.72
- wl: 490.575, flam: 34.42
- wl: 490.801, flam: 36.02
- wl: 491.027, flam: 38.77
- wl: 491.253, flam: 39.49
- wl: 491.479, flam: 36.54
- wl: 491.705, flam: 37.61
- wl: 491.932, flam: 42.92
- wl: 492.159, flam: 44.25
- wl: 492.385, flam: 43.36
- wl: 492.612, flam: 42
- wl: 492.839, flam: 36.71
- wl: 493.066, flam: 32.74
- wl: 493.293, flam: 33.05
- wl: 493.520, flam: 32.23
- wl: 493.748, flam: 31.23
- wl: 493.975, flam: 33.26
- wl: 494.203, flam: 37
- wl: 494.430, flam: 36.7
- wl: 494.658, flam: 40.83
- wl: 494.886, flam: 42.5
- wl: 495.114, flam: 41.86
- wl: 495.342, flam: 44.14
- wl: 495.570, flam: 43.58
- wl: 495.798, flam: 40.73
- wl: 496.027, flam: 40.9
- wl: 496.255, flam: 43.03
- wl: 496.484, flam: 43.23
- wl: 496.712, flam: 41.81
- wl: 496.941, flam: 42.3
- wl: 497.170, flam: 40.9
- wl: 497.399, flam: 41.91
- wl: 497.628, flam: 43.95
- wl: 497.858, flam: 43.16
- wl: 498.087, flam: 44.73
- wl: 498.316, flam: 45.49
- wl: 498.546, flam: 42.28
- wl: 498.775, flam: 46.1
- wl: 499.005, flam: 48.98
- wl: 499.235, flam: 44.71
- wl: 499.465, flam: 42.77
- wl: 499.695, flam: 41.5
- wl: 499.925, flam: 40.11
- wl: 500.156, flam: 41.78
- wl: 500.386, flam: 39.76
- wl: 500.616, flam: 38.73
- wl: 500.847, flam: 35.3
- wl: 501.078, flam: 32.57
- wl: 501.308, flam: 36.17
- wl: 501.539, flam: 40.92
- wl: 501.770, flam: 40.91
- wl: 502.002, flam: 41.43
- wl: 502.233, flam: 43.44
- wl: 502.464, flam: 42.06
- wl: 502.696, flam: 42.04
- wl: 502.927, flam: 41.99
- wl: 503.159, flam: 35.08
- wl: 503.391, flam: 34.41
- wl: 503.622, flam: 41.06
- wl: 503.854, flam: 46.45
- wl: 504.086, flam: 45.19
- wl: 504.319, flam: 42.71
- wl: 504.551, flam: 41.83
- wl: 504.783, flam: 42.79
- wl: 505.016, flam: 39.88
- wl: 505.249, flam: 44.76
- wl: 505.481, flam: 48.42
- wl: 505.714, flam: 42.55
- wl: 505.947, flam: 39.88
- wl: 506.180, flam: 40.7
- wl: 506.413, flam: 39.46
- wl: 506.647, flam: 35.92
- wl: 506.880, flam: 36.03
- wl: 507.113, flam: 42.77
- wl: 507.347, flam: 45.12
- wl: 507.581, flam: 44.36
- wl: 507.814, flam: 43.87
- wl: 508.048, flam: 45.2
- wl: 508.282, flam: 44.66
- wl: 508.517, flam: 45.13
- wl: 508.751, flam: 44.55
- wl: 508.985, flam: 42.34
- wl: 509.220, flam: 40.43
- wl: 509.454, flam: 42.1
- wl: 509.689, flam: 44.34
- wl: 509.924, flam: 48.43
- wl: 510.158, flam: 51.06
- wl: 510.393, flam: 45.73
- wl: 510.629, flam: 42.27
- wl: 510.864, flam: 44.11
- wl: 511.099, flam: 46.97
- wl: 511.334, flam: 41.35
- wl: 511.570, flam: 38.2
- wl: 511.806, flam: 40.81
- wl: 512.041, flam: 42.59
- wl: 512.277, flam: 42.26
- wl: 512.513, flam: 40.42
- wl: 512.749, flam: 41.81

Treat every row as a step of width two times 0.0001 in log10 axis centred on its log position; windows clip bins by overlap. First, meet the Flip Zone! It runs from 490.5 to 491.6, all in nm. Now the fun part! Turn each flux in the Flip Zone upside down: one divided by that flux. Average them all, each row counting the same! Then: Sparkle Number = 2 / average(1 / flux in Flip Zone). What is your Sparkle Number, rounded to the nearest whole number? 74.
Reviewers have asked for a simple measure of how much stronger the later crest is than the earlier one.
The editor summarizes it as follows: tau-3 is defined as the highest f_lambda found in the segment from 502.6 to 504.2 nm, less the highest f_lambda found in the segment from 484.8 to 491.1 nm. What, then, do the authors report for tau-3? 2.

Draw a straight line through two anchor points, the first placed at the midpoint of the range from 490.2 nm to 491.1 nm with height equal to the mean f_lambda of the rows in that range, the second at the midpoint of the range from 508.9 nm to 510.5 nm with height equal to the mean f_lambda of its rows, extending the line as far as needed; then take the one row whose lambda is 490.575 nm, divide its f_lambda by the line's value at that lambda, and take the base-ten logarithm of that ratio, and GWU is -0.02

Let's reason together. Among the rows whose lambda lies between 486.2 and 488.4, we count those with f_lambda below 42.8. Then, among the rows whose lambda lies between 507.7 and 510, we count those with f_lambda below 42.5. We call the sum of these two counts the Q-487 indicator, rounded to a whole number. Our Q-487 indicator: 12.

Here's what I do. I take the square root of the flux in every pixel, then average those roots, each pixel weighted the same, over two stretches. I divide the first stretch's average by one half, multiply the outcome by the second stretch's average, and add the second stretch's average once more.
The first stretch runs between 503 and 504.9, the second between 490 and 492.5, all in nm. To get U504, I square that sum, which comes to 7387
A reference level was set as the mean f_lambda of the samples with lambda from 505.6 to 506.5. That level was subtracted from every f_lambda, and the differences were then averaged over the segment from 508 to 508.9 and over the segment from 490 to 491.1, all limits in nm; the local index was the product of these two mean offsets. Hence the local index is -18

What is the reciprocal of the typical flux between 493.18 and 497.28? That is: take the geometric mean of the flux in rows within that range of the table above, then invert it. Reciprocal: 0.026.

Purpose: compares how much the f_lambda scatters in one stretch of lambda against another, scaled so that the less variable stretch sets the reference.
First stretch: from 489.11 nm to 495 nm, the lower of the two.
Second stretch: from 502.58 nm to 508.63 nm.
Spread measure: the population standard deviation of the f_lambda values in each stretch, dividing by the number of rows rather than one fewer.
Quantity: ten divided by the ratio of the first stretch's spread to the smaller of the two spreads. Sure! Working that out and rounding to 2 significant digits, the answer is 9.6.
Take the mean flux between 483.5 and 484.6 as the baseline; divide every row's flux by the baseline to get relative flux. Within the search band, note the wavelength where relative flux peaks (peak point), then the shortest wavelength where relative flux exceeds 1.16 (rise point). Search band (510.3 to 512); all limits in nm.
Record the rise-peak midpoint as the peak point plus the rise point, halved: 510.75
